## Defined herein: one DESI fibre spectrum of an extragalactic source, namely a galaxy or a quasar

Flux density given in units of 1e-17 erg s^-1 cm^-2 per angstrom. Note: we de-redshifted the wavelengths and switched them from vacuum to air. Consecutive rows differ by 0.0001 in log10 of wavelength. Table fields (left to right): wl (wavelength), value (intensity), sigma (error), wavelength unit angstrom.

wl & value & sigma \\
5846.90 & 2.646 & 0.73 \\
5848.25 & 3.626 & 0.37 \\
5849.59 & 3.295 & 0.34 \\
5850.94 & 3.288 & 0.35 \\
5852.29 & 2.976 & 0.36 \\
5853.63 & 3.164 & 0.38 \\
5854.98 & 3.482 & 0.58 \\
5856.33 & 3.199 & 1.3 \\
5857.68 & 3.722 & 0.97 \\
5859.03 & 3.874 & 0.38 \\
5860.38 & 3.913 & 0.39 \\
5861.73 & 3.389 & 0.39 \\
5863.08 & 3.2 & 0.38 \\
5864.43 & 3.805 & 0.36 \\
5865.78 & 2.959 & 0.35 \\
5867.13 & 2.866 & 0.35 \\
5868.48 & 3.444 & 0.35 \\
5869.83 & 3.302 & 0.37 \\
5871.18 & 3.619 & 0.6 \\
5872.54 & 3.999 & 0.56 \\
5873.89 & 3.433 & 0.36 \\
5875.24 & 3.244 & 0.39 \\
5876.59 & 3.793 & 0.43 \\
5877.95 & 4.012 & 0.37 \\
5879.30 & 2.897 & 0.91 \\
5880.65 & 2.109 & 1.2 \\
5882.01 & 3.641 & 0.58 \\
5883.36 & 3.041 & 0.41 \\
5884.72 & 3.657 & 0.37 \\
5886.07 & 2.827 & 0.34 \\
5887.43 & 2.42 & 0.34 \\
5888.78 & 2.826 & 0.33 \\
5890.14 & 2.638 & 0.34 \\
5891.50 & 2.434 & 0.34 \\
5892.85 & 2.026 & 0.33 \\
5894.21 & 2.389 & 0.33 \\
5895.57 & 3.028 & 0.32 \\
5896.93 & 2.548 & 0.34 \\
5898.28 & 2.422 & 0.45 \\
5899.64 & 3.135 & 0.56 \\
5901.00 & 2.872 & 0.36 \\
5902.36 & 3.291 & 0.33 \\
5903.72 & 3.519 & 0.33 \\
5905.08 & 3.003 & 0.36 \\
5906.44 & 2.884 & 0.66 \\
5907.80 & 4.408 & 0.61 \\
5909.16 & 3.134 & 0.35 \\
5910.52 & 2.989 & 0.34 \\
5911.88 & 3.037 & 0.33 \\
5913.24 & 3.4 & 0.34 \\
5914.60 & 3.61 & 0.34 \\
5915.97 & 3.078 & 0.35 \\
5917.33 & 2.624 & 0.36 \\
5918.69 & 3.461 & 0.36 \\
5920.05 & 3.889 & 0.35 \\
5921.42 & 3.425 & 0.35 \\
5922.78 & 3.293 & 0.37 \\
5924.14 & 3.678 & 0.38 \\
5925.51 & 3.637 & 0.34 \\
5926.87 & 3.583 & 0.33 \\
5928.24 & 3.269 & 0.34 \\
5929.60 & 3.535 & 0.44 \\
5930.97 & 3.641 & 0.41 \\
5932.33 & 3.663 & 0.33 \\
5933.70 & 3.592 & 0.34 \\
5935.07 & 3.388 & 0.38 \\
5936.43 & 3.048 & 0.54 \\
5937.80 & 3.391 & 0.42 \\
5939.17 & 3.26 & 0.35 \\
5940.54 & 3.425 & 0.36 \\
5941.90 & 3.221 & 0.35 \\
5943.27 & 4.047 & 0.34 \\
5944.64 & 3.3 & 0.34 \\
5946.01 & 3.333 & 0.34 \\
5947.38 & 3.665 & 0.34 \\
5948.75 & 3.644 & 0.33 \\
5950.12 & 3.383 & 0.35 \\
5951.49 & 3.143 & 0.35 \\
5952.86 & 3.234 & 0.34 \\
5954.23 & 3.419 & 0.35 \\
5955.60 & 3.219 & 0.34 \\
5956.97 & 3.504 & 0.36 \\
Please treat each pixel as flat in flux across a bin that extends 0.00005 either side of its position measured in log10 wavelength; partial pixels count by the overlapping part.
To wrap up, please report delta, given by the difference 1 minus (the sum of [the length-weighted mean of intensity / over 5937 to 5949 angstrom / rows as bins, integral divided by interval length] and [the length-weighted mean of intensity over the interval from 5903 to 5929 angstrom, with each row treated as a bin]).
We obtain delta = -5.83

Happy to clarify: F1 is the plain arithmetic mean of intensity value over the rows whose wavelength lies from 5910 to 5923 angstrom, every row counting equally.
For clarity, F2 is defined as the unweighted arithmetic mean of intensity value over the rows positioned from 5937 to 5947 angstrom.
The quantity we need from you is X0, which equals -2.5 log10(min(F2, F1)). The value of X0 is -1.29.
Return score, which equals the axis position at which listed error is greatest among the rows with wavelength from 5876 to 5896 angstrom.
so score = 5880.65 angstrom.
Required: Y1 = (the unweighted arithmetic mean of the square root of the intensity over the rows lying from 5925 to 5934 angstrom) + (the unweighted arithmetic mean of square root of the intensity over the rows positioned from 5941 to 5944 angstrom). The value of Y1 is 3.79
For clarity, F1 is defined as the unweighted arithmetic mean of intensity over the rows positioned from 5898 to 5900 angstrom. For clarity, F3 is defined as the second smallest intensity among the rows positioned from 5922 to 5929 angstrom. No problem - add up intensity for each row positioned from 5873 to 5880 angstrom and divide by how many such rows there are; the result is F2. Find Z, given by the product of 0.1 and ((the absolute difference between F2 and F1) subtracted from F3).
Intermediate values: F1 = 2.78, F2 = 3.5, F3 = 3.293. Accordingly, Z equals 0.260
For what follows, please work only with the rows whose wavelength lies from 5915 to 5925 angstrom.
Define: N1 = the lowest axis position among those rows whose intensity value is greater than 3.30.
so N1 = 5918.69 angstrom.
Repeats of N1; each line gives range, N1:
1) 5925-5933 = 5925.51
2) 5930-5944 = 5930.97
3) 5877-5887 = 5877.95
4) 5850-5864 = 5854.98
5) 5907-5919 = 5907.80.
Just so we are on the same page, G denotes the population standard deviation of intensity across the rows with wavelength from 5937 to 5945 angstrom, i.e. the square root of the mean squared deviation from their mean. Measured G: 0.280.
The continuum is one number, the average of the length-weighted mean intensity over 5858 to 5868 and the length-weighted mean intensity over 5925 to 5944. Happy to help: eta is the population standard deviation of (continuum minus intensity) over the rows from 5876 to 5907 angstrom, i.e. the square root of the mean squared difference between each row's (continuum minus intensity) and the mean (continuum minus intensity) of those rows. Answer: 0.52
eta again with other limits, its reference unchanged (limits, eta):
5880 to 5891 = 0.51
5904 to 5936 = 0.37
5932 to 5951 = 0.24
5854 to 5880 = 0.36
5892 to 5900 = 0.38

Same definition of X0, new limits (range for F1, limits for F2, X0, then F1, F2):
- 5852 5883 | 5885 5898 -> -1.03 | 3.39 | 2.57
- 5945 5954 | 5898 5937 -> -1.31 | 3.40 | 3.33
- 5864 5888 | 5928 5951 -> -1.29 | 3.28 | 3.46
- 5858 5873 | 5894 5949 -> -1.30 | 3.49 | 3.31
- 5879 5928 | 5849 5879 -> -1.22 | 3.08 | 3.45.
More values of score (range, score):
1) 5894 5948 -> 5906.44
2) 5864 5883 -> 5880.65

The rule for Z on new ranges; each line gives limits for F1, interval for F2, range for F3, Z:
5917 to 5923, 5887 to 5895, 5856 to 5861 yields 0.284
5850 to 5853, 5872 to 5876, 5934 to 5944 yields 0.279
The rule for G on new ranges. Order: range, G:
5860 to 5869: 0.367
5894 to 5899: 0.256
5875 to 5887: 0.562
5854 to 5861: 0.267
